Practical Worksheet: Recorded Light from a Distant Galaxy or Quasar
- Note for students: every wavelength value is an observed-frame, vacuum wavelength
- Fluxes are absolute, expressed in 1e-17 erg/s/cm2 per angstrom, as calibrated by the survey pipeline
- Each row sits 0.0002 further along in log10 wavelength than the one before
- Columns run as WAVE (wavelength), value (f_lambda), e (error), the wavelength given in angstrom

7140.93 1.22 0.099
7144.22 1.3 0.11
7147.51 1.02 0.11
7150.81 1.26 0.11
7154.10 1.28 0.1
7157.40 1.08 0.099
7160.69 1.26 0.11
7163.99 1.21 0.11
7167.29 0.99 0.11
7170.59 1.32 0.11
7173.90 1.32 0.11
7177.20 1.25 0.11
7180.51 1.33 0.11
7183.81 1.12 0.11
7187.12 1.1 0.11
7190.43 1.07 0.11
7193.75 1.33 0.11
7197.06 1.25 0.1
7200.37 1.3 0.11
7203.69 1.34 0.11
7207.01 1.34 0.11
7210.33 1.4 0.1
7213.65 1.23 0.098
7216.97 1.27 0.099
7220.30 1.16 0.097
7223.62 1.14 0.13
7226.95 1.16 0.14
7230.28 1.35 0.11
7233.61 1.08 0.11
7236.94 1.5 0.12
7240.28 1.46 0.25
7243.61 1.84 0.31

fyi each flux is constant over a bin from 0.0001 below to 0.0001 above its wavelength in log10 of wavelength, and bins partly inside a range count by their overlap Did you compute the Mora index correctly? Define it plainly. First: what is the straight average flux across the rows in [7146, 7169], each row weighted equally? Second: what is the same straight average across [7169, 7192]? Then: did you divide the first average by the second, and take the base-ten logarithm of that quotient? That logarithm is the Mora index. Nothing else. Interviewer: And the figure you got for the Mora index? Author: -0.021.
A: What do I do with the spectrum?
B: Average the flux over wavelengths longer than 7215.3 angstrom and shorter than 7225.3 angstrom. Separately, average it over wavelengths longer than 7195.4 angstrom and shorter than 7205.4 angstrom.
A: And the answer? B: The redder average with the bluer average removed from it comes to -0.11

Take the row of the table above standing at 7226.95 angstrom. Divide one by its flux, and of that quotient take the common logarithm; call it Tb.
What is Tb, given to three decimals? -0.064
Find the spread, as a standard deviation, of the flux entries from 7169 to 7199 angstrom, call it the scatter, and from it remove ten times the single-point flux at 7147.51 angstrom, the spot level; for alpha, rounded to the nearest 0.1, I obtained -10.1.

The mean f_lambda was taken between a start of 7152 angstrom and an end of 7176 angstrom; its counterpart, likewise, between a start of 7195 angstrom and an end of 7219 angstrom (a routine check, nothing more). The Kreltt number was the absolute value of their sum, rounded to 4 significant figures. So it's 2.513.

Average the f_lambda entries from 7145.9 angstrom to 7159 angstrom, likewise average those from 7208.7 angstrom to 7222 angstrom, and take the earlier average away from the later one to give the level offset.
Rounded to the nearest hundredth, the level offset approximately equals 0.10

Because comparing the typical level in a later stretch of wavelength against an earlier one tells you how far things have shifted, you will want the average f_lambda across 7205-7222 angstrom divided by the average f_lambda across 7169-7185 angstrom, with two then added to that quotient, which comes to 3.01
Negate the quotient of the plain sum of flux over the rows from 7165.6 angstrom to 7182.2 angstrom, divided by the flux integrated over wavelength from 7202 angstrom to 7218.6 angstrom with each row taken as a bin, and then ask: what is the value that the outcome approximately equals -0.284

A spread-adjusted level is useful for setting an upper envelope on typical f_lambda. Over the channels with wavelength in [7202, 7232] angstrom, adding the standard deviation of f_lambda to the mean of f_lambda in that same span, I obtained 1.36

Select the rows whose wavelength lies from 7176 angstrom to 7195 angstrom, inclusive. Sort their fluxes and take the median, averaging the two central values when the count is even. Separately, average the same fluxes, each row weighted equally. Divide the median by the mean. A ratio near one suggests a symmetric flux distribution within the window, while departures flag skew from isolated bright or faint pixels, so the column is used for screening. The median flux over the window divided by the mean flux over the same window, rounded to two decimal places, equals 0.99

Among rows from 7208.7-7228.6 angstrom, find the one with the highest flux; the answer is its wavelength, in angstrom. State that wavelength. 7210.33 angstrom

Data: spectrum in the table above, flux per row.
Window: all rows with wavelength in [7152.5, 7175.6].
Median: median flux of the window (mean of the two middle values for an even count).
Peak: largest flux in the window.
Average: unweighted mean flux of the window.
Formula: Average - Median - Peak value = -1.371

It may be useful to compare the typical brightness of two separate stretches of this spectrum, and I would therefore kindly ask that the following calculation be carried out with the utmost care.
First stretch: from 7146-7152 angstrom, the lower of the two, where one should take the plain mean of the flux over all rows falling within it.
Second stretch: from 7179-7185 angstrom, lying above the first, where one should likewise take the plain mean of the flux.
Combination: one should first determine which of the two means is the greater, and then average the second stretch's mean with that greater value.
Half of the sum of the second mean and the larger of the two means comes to 1.23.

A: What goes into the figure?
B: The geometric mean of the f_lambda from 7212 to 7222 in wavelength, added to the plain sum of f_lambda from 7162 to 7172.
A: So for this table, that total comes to 4.74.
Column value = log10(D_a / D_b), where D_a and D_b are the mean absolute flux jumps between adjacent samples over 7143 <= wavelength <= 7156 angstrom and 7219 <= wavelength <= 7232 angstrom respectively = 0.37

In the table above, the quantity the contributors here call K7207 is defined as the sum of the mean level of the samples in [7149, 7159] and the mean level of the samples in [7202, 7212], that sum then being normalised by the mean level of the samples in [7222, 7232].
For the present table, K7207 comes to 2.11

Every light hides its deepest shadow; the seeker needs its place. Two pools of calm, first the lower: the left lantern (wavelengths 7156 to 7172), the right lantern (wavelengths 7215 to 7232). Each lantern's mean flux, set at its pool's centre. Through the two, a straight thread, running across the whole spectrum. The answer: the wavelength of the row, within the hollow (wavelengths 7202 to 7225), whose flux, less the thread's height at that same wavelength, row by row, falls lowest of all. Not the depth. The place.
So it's 7223.62 angstrom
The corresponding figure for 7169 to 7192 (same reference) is 7190.43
